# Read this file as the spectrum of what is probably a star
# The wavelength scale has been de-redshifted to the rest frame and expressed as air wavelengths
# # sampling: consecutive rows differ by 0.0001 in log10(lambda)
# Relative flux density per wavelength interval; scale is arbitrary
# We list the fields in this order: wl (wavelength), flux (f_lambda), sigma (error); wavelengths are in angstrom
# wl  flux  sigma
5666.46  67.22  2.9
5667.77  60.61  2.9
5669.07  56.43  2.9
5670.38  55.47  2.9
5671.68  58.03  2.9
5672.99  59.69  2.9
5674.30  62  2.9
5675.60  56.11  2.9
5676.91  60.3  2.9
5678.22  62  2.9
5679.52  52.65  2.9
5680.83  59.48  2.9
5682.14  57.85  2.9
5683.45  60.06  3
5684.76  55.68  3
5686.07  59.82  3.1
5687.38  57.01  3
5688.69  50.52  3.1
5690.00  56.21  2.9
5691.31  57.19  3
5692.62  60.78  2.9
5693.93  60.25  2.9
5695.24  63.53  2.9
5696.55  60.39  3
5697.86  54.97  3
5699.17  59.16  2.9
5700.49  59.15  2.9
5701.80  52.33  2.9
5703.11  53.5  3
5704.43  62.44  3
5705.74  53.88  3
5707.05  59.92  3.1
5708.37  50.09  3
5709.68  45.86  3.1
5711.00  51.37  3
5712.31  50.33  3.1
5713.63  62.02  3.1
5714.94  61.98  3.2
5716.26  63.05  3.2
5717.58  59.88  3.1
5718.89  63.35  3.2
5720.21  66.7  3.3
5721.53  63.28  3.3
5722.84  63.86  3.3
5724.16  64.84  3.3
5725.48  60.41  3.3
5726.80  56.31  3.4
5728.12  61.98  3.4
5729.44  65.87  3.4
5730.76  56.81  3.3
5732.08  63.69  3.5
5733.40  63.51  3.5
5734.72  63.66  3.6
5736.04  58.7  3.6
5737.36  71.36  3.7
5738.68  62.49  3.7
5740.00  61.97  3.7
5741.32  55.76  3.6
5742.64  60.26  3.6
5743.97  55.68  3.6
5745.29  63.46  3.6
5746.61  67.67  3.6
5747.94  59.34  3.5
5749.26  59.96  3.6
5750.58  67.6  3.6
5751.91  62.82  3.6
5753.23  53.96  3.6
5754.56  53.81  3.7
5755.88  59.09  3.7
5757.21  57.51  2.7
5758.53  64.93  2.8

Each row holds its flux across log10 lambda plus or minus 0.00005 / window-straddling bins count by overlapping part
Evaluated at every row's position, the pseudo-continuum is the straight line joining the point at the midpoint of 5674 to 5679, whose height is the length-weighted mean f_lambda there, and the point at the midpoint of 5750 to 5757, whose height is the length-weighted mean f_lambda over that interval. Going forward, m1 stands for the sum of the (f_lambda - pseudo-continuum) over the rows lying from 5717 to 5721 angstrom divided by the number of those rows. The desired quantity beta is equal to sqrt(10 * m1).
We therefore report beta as 6.2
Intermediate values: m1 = 3.8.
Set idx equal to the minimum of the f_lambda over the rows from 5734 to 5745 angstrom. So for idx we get 55.68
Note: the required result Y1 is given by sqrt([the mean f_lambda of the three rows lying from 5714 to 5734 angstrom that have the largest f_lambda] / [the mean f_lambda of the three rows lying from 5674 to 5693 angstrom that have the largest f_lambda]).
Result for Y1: 1.03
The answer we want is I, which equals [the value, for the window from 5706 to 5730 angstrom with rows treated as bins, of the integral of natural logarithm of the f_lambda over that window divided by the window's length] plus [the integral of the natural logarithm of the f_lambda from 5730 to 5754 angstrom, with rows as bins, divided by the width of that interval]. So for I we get 8.20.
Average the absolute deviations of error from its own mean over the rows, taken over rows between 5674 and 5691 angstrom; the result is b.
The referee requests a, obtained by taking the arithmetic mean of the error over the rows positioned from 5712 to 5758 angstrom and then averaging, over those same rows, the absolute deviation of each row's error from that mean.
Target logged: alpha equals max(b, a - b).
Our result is 0.125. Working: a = 0.191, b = 0.066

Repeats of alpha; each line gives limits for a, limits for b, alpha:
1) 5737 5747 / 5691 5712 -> 0.056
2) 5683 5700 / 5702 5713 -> 0.047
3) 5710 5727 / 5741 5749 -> 0.066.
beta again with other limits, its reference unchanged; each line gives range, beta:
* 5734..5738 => 7.2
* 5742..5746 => 2.3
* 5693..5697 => 4.1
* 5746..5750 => 5.6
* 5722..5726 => 6.0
